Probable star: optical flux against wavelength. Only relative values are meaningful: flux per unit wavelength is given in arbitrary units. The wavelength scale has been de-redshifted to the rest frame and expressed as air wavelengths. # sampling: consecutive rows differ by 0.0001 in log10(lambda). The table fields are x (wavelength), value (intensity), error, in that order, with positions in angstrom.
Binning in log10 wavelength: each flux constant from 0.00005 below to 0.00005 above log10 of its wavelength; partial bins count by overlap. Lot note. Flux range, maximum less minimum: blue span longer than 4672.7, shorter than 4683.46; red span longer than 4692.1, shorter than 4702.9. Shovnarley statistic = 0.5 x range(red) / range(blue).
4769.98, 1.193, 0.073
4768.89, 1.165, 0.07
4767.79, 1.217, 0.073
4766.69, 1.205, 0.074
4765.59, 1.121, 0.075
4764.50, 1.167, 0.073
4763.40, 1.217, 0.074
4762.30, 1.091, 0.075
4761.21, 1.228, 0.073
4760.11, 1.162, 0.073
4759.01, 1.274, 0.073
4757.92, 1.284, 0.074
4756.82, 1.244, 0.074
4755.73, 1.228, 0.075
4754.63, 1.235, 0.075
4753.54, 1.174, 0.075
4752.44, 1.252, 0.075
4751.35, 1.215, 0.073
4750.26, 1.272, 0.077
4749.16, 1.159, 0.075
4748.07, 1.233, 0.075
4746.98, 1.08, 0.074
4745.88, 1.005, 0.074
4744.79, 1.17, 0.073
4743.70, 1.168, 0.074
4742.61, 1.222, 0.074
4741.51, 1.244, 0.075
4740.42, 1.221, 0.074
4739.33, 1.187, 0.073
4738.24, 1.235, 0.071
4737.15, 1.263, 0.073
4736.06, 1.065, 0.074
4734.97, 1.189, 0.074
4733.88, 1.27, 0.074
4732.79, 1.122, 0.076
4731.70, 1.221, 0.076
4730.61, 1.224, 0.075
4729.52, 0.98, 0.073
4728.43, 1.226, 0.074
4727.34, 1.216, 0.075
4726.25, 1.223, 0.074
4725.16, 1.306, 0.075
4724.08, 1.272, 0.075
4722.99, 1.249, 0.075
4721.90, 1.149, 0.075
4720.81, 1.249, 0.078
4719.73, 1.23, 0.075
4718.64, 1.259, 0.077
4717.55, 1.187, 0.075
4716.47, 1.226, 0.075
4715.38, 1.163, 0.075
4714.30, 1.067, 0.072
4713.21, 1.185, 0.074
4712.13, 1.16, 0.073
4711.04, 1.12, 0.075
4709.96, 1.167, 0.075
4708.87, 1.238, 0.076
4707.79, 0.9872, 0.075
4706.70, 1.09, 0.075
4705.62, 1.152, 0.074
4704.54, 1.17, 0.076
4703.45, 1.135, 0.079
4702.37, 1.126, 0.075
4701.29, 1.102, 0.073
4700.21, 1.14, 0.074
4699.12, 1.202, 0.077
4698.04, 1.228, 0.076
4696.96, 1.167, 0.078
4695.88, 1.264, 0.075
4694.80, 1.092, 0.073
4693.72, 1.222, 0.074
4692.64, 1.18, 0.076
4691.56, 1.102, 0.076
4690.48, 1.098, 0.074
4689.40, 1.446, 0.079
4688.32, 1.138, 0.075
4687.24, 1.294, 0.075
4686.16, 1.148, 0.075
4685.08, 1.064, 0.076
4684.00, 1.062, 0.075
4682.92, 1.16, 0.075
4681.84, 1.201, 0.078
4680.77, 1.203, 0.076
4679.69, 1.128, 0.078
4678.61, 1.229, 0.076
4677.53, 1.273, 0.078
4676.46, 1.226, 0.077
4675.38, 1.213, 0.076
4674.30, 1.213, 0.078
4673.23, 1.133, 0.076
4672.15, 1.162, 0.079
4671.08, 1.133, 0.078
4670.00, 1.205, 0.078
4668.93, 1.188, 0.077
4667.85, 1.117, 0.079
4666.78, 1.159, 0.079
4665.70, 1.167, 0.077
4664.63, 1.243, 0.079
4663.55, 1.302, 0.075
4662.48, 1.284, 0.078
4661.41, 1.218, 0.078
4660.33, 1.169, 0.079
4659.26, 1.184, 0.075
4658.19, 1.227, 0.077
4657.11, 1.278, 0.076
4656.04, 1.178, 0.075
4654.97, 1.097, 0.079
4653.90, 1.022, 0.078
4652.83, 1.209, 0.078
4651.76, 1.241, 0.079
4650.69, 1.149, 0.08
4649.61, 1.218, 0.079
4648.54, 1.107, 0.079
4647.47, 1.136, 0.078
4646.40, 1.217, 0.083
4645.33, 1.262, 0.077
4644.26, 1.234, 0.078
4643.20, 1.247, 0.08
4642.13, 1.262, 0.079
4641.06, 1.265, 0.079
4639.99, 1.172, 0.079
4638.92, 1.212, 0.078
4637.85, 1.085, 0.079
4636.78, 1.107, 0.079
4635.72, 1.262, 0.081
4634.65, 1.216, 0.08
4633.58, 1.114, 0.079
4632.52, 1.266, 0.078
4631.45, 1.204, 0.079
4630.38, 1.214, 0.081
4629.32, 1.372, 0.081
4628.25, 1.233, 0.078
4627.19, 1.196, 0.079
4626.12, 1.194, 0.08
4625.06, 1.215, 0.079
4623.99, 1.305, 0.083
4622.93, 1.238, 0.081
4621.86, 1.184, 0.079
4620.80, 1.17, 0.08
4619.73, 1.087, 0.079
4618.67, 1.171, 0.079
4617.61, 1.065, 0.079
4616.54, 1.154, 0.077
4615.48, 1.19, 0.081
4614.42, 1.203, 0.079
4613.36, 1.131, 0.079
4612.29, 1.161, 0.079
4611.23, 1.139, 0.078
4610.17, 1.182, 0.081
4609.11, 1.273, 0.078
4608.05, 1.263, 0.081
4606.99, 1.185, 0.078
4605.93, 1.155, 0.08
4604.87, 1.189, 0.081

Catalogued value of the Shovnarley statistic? 0.59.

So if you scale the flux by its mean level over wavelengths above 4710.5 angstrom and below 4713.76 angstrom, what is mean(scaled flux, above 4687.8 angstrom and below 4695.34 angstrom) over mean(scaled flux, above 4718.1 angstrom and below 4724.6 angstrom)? 0.96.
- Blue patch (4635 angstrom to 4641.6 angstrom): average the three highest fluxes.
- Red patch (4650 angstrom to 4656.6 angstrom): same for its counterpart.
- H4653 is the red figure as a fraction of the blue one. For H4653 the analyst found 0.97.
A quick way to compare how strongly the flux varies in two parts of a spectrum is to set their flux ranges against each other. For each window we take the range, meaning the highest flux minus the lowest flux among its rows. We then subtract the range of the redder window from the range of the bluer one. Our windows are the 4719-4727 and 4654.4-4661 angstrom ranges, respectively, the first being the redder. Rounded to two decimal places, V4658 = 0.02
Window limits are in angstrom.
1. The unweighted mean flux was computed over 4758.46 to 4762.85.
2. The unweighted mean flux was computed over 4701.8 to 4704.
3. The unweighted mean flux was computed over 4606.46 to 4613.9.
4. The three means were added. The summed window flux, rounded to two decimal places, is 3.51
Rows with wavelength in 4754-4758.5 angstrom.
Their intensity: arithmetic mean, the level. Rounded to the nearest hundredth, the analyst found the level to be 1.25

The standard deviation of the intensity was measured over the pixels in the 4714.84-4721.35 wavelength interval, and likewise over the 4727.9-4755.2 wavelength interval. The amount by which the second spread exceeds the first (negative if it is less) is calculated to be 0.04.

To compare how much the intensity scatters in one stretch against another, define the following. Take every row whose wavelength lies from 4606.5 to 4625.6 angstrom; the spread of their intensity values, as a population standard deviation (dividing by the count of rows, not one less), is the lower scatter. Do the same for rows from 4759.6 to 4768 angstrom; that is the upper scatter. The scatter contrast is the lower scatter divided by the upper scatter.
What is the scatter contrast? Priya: 1.27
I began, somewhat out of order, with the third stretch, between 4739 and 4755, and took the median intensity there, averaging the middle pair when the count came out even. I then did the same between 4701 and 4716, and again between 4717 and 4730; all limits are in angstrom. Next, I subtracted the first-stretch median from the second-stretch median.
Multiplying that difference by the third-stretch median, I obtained 0.103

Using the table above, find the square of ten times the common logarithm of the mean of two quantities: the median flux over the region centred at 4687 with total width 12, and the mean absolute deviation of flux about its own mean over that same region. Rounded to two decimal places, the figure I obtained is 4.51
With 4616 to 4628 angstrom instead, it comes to 4.46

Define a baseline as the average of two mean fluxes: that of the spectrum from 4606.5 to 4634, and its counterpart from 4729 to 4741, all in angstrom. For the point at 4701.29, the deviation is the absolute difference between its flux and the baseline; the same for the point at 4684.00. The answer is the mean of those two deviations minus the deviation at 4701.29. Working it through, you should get 0.020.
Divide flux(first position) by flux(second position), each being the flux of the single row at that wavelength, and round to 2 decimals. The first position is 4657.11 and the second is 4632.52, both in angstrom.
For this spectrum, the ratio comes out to 1.01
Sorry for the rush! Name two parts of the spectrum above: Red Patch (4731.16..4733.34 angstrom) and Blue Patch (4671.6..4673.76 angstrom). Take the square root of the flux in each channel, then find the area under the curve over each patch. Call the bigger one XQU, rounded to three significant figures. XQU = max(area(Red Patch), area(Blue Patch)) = 2.36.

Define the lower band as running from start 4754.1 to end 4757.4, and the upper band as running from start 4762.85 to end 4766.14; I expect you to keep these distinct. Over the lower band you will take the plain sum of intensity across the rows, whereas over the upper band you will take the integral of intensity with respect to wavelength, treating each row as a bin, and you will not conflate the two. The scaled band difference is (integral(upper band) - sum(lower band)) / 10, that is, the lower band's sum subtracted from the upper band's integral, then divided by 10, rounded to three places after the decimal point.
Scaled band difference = 0.014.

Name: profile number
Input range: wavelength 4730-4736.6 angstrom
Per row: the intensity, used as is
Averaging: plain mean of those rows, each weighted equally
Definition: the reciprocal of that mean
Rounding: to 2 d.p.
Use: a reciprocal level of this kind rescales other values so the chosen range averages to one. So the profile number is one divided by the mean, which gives 0.85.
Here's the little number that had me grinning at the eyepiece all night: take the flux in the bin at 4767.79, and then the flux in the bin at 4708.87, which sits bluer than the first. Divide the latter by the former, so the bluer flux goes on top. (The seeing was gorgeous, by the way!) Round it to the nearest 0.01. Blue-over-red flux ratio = 1.02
